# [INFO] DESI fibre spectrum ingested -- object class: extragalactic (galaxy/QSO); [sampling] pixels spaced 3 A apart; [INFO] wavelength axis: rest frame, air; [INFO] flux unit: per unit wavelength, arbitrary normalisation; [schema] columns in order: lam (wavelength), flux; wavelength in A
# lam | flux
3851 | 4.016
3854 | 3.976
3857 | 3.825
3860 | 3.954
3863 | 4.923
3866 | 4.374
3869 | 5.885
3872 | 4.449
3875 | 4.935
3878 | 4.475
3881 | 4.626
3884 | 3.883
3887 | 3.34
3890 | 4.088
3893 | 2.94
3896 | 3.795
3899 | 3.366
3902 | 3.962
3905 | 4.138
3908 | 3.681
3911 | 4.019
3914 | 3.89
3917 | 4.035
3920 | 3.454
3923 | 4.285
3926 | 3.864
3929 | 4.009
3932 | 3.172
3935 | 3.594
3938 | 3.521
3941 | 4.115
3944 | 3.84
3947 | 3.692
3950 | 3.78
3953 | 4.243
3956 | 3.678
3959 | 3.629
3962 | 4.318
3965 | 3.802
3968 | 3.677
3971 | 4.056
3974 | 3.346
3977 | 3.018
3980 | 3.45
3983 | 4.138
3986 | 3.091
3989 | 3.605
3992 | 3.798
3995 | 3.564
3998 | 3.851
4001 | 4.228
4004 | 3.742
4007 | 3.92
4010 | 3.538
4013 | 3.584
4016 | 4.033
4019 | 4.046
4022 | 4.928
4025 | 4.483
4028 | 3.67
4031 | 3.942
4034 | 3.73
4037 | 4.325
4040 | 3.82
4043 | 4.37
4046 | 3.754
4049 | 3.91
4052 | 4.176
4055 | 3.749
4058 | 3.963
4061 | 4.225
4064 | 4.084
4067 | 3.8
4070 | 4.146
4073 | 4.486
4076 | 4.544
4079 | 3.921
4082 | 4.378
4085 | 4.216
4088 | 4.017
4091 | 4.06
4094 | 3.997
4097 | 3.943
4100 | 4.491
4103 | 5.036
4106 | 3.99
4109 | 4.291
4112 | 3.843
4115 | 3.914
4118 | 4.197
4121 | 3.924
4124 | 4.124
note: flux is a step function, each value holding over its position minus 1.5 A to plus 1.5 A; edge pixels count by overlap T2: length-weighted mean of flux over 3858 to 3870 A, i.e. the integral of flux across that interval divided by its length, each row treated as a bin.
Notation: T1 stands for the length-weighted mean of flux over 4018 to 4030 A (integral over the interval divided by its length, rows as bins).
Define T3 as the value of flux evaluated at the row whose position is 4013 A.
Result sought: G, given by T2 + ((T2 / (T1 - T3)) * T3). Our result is 29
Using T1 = 4.3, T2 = 4.70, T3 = 3.584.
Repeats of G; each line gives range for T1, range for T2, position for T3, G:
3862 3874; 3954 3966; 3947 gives 16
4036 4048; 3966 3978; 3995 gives 30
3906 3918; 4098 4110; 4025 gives -30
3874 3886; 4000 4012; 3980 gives 18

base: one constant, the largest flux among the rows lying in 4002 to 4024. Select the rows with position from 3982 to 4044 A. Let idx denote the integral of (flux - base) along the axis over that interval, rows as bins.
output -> -63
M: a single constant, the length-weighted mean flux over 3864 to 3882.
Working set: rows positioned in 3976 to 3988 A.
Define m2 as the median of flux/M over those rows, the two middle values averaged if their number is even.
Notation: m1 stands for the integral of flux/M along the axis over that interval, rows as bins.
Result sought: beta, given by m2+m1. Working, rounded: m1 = 8.6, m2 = 0.68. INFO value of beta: 9.3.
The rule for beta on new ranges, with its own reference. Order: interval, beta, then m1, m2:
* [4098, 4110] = 12.0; 11.1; 0.91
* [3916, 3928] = 10.6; 9.8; 0.82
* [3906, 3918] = 10.6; 9.8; 0.82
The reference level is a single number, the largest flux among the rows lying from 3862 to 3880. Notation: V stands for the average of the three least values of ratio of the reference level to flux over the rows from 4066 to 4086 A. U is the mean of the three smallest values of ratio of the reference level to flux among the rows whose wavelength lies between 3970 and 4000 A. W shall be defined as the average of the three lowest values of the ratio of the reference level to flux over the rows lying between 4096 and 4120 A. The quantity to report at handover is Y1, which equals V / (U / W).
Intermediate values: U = 1.47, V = 1.32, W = 1.28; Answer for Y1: 1.15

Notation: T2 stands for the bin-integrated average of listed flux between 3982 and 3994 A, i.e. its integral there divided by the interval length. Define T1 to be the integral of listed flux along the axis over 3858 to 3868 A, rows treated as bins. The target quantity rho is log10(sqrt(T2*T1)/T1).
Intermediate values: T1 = 45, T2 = 3.6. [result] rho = -0.54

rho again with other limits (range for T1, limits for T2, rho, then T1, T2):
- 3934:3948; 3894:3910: -0.57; 53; 3.8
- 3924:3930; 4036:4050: -0.39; 24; 4.0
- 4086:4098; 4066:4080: -0.53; 48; 4.2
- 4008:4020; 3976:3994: -0.56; 46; 3.5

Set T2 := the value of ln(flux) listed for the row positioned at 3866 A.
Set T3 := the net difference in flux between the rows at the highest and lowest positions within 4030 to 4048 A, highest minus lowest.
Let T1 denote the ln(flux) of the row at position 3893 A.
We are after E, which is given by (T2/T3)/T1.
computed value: -7.3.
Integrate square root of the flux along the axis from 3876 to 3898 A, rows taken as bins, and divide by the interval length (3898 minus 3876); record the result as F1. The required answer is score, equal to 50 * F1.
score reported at 98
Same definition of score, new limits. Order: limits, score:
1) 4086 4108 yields 103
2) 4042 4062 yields 100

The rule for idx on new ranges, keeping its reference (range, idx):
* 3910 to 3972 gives -68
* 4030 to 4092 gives -53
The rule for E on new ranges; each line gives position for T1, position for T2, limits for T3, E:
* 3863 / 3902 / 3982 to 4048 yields -2.2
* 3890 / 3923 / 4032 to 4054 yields 2.3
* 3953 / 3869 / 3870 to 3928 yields -2.1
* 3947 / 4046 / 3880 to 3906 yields -2.1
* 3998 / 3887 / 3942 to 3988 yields -1.2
